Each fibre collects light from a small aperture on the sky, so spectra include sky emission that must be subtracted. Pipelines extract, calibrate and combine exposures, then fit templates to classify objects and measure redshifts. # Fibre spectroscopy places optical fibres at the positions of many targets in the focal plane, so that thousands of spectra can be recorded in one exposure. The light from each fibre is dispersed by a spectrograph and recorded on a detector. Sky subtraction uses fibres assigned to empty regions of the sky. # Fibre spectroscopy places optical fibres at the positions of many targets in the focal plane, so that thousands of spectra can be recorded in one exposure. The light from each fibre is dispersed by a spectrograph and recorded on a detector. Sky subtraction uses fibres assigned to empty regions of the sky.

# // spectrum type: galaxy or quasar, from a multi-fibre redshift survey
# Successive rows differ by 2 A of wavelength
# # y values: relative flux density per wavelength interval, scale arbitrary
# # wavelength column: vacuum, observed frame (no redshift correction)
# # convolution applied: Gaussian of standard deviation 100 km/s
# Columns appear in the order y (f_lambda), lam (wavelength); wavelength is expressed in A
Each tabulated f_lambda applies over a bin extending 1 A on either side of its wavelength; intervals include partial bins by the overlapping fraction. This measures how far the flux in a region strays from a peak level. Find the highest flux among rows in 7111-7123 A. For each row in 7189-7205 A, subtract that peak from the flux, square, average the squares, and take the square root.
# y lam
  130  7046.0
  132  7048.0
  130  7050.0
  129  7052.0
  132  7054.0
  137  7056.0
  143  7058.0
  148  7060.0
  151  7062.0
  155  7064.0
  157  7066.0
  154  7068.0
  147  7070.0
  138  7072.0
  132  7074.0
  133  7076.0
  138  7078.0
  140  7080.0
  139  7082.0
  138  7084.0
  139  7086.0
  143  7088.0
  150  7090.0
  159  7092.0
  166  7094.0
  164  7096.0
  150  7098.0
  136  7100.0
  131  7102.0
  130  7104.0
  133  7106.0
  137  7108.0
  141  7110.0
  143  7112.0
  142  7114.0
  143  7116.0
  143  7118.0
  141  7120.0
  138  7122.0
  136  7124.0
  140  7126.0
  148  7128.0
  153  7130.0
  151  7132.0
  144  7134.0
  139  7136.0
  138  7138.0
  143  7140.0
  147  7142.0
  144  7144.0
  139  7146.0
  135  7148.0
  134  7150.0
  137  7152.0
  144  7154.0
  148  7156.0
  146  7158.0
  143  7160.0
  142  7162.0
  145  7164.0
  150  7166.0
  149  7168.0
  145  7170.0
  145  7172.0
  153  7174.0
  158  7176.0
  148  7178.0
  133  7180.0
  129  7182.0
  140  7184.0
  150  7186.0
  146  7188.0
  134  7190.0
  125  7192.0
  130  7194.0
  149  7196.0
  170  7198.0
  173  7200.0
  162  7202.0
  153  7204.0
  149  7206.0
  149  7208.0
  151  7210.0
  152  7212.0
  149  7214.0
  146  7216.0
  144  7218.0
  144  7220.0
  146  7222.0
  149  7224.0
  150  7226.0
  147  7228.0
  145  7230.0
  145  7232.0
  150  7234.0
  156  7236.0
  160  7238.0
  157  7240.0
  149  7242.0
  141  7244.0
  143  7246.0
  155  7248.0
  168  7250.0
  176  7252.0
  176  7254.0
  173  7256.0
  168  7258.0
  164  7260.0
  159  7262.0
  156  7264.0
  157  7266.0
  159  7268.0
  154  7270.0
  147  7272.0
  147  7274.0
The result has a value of 18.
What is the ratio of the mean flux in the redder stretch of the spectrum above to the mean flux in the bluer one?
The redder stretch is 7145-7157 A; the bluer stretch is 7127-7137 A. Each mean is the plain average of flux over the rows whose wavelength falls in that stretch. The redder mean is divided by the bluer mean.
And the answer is 0.95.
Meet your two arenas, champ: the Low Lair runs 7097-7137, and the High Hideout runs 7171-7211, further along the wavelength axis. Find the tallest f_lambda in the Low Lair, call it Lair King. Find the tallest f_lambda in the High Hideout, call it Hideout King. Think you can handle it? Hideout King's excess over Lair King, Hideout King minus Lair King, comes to 20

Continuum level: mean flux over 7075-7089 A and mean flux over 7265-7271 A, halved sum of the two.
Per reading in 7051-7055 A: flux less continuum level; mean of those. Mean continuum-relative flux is -17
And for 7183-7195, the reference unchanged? -10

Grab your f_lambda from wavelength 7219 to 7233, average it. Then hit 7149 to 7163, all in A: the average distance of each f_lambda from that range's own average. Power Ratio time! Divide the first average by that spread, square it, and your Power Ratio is 1557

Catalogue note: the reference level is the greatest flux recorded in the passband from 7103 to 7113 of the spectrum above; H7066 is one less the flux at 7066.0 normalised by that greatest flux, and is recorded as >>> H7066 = -0.098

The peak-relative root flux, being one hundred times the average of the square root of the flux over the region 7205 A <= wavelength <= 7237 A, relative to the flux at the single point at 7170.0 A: 8.4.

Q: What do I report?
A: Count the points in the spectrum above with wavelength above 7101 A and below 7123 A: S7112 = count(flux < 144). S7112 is 11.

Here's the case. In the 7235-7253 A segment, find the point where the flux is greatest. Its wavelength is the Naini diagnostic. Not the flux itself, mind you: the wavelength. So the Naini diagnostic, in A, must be 7252.0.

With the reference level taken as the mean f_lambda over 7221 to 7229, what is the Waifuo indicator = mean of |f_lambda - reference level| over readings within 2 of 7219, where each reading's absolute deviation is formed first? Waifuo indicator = 4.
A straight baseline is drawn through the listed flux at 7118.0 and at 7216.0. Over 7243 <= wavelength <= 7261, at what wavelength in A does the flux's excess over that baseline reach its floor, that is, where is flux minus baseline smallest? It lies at 7244.0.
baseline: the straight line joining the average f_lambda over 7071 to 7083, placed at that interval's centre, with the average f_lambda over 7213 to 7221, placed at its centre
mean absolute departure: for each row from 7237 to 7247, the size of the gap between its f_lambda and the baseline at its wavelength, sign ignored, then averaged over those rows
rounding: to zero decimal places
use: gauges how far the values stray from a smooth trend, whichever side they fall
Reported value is 7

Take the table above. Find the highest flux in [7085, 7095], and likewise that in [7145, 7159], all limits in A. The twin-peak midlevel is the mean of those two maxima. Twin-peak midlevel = 157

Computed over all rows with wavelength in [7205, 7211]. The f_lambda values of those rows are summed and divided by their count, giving 150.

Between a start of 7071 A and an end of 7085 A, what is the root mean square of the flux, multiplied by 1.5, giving 205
